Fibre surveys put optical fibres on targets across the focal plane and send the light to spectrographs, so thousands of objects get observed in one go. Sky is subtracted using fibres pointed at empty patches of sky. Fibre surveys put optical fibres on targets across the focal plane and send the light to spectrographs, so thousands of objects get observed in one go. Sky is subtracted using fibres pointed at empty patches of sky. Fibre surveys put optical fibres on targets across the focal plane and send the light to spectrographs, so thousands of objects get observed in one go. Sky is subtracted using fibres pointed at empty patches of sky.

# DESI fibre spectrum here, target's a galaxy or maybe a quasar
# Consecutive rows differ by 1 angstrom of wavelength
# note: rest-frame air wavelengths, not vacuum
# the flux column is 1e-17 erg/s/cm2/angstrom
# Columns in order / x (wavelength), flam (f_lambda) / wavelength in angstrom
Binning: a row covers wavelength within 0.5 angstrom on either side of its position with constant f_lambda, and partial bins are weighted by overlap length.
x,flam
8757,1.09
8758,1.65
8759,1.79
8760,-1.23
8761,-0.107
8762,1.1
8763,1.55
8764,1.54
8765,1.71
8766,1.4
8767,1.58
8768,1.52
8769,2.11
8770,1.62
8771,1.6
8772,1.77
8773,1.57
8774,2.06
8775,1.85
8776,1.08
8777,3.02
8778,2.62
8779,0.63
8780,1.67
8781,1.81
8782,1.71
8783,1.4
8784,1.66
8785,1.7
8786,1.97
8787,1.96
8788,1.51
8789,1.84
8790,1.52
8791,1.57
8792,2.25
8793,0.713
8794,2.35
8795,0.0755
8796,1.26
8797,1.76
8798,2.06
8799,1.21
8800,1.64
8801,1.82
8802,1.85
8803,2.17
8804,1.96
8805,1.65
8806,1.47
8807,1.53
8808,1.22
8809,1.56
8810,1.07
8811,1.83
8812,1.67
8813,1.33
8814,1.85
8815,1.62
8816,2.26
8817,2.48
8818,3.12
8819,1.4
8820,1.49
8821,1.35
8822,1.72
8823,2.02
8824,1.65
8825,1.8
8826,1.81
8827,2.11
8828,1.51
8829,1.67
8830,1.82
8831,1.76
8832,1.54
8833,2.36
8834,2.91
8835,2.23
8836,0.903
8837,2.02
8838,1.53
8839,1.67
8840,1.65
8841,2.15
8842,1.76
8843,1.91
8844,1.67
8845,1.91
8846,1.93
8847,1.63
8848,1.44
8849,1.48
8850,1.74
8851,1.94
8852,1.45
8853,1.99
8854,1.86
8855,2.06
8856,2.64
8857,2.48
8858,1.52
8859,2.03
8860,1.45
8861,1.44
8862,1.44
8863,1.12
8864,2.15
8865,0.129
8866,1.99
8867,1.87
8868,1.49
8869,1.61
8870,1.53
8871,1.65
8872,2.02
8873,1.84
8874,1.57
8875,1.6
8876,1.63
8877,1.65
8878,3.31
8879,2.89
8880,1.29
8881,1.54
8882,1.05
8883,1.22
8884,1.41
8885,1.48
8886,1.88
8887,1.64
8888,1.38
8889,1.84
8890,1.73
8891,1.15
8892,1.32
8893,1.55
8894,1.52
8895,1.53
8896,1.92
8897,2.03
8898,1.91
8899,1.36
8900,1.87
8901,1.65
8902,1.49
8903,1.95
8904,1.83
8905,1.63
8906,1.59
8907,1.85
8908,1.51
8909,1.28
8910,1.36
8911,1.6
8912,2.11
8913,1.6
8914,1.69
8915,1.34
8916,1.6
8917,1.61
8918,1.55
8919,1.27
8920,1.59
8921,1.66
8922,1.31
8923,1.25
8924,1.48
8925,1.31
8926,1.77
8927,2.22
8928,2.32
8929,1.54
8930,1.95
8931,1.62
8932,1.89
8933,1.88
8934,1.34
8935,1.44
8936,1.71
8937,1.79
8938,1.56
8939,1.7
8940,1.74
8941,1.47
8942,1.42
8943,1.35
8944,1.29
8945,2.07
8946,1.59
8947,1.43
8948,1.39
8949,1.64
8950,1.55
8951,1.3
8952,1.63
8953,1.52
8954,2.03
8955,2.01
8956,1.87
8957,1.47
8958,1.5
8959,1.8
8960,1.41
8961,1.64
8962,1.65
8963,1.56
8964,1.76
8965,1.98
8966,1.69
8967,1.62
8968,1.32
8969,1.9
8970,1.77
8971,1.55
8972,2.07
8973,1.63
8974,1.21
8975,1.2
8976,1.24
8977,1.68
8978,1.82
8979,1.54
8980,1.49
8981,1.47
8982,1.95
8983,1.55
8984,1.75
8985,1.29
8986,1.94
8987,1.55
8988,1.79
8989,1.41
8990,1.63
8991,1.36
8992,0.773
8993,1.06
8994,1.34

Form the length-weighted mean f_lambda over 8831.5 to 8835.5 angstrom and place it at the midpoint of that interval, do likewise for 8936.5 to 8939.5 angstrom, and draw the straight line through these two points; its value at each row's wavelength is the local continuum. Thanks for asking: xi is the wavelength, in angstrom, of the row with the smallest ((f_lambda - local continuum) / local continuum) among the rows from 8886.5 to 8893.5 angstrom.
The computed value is 8891 angstrom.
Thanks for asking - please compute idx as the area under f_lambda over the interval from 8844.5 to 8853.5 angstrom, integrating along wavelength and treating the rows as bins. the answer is 15.5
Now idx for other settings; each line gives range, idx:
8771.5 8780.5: 16.3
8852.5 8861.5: 17.5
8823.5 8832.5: 15.7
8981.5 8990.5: 14.9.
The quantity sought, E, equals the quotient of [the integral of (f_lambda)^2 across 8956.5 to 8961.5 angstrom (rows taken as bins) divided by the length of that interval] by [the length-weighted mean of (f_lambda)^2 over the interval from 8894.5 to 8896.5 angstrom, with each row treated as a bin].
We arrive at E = 0.82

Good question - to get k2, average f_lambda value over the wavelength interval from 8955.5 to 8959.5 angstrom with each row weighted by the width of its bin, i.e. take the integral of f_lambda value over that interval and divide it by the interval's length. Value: 1.66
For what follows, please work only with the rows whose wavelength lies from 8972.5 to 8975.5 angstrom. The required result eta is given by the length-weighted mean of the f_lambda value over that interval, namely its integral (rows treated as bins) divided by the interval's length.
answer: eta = 1.3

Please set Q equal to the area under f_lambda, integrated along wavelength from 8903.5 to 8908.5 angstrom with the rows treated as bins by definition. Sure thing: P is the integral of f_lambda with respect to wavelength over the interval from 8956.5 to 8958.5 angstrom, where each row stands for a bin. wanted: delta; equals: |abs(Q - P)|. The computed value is 5.4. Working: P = 3.0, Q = 8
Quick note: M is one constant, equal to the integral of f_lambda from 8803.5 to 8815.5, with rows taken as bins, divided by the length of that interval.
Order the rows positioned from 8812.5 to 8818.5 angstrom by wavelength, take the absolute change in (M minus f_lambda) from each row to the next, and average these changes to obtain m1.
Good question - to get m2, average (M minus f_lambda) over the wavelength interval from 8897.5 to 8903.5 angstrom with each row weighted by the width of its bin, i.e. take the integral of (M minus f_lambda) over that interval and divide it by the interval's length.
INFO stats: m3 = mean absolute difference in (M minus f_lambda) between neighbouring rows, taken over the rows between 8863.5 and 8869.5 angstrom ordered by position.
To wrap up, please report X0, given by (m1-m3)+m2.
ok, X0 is -0.6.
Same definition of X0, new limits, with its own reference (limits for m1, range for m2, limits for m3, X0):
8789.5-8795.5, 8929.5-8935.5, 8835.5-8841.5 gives 0.7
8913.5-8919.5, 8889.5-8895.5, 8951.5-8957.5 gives 0.1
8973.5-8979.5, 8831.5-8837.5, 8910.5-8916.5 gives -0.6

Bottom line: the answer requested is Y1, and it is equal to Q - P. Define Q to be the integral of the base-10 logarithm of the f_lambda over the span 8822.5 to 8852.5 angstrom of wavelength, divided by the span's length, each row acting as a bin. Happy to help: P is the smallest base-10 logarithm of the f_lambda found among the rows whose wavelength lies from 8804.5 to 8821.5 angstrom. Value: 0.217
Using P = 0.03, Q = 0.25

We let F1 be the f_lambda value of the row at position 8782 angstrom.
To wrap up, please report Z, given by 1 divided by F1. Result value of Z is 0.585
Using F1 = 1.71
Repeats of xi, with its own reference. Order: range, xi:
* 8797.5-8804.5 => 8799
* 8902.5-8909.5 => 8909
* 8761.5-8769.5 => 8762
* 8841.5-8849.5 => 8848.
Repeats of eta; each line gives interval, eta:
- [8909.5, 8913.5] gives 1.7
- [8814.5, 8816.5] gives 1.9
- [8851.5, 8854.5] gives 1.8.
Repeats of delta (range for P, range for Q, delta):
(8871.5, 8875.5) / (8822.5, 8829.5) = 5.5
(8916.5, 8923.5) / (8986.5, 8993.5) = 0.7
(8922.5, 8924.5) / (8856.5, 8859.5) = 3.3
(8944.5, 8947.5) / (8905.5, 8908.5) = 0.1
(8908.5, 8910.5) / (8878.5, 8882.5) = 4.1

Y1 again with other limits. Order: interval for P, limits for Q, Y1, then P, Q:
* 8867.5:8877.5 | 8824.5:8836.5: 0.083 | 0.17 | 0.26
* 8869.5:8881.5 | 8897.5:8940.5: 0.101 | 0.11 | 0.21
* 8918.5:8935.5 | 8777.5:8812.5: 0.071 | 0.10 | 0.17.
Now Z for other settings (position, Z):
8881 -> 0.649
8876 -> 0.613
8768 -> 0.658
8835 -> 0.448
